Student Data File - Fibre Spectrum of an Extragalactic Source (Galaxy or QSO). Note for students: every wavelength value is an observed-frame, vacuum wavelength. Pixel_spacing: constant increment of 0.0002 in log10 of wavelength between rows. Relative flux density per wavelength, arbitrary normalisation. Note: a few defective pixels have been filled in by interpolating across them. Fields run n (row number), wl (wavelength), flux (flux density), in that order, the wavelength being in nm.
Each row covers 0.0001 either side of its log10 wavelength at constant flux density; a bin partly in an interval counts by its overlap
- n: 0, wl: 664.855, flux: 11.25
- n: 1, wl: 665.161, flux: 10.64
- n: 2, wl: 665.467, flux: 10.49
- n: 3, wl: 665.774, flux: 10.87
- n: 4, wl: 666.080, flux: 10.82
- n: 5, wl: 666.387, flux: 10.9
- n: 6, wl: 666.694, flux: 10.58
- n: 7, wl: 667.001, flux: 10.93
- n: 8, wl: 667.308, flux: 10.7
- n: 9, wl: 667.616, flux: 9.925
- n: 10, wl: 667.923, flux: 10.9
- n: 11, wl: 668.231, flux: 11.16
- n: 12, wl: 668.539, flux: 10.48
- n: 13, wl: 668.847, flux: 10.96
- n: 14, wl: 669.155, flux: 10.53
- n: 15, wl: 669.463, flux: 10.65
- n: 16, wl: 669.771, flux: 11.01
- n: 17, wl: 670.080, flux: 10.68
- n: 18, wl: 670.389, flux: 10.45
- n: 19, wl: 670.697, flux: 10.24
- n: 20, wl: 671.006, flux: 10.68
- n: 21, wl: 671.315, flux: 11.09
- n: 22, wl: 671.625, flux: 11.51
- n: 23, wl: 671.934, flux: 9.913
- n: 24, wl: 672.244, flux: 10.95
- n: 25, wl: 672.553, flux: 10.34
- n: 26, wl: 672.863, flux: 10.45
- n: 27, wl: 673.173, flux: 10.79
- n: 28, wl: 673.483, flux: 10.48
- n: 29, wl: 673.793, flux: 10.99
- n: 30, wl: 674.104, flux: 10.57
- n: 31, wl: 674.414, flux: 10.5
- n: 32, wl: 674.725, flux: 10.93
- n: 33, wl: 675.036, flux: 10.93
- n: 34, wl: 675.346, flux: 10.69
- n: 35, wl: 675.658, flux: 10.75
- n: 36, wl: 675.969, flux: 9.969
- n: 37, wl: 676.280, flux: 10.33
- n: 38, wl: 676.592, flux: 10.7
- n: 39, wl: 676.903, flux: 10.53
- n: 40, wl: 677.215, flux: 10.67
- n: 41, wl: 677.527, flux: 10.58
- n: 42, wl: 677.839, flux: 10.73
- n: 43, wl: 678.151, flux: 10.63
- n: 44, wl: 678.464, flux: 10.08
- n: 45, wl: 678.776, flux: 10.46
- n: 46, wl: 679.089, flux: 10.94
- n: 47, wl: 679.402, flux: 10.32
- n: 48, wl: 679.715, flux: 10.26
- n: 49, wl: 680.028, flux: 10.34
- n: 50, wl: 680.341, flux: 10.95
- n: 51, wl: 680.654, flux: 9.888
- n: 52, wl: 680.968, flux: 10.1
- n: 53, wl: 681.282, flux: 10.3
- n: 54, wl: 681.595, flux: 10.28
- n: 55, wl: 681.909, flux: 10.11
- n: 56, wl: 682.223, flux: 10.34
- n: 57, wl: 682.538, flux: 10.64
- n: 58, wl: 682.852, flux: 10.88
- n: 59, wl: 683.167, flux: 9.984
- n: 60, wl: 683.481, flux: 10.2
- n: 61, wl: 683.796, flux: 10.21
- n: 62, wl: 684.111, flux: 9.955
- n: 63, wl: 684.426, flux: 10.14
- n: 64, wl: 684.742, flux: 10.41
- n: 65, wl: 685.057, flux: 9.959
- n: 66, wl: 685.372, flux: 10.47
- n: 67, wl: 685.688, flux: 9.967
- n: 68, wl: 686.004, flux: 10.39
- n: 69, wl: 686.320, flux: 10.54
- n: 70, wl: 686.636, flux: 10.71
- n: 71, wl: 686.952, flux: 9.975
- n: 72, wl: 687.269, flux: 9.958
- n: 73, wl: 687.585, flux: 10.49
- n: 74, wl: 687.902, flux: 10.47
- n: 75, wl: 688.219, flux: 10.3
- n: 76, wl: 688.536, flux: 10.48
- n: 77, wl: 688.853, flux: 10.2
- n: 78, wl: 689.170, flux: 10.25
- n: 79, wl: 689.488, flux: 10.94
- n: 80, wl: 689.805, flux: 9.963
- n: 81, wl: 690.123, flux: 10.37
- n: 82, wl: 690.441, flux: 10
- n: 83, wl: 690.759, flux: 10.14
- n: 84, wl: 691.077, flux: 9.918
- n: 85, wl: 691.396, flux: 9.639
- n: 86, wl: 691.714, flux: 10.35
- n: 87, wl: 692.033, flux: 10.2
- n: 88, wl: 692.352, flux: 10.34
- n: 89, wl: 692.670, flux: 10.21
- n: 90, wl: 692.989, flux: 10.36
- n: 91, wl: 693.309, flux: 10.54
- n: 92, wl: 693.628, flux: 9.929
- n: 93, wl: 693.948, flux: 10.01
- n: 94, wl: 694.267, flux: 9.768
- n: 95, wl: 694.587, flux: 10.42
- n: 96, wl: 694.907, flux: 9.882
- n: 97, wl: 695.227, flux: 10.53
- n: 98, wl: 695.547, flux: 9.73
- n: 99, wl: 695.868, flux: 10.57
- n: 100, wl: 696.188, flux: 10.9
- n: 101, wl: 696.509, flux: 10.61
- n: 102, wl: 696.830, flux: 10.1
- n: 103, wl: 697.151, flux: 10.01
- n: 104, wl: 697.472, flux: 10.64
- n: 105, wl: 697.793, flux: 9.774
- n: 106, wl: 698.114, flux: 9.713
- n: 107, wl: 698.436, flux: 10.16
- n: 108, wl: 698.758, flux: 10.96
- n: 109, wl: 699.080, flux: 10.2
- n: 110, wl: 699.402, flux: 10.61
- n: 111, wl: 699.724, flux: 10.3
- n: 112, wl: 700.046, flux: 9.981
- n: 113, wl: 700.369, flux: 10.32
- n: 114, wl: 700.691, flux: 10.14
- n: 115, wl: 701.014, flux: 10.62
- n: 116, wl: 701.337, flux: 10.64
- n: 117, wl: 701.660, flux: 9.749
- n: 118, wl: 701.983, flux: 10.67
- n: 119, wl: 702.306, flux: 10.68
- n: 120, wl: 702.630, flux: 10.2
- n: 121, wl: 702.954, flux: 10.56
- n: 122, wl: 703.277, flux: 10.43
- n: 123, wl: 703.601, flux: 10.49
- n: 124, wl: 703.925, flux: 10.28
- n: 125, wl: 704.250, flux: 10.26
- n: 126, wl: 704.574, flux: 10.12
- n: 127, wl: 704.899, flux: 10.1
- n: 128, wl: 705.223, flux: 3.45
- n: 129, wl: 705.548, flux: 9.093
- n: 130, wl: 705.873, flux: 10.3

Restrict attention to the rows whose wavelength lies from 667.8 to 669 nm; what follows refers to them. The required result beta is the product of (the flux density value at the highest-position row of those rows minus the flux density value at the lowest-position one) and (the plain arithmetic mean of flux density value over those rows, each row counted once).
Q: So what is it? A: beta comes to 1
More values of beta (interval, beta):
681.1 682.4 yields 0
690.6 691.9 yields 2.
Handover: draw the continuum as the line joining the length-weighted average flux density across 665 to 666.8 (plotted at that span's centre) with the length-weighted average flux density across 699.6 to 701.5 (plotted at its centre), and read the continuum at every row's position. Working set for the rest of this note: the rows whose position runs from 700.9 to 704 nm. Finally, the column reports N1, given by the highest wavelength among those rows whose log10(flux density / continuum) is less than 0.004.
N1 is 703.925 nm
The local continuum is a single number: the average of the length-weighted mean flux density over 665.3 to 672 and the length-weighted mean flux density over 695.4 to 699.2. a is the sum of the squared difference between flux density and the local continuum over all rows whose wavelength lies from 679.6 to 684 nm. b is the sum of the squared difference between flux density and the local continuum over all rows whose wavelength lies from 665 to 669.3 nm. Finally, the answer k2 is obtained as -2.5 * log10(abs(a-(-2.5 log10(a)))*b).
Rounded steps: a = 1.68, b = 1.80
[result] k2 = -1.52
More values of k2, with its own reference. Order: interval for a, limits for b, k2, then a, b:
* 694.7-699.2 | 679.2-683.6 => -2.13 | 3.12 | 1.63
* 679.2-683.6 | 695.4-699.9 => -1.95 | 1.63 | 2.79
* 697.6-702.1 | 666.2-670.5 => -2.10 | 2.66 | 1.86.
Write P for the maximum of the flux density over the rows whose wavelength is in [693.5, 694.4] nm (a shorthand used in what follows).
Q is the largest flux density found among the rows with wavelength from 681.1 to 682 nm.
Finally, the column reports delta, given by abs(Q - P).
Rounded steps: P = 10.01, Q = 10.3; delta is 0.29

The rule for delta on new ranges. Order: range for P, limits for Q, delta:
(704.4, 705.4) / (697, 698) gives 0.52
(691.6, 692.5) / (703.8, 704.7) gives 0.07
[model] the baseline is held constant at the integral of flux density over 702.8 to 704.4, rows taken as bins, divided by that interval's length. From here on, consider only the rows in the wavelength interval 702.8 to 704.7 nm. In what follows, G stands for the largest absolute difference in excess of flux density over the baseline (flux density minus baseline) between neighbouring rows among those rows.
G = 0.2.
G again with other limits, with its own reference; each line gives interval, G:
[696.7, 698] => 0.9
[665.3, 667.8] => 0.8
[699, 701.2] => 0.5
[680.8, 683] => 0.3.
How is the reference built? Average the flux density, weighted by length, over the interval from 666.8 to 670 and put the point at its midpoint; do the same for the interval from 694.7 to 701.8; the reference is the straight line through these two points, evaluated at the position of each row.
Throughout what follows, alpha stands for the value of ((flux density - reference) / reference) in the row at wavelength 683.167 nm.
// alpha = -0.049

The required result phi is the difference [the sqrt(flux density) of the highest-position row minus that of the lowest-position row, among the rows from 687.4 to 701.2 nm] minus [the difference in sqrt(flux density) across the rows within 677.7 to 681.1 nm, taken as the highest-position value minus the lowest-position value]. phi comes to 0.12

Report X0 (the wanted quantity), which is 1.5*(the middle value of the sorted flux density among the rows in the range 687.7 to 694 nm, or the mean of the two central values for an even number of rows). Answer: 15.3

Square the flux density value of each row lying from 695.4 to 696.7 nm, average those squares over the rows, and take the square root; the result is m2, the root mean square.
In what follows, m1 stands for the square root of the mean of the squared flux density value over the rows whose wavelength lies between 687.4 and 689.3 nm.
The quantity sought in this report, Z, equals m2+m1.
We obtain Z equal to 20.8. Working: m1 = 10.4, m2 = 10.5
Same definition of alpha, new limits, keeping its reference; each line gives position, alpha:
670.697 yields -0.042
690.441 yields -0.038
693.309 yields 0.018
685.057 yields -0.049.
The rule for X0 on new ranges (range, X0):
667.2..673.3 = 16.0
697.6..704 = 15.5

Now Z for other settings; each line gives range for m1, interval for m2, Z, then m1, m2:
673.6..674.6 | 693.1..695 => 20.8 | 10.7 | 10.1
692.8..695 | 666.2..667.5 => 20.9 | 10.1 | 10.8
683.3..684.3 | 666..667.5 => 20.9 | 10.1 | 10.8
